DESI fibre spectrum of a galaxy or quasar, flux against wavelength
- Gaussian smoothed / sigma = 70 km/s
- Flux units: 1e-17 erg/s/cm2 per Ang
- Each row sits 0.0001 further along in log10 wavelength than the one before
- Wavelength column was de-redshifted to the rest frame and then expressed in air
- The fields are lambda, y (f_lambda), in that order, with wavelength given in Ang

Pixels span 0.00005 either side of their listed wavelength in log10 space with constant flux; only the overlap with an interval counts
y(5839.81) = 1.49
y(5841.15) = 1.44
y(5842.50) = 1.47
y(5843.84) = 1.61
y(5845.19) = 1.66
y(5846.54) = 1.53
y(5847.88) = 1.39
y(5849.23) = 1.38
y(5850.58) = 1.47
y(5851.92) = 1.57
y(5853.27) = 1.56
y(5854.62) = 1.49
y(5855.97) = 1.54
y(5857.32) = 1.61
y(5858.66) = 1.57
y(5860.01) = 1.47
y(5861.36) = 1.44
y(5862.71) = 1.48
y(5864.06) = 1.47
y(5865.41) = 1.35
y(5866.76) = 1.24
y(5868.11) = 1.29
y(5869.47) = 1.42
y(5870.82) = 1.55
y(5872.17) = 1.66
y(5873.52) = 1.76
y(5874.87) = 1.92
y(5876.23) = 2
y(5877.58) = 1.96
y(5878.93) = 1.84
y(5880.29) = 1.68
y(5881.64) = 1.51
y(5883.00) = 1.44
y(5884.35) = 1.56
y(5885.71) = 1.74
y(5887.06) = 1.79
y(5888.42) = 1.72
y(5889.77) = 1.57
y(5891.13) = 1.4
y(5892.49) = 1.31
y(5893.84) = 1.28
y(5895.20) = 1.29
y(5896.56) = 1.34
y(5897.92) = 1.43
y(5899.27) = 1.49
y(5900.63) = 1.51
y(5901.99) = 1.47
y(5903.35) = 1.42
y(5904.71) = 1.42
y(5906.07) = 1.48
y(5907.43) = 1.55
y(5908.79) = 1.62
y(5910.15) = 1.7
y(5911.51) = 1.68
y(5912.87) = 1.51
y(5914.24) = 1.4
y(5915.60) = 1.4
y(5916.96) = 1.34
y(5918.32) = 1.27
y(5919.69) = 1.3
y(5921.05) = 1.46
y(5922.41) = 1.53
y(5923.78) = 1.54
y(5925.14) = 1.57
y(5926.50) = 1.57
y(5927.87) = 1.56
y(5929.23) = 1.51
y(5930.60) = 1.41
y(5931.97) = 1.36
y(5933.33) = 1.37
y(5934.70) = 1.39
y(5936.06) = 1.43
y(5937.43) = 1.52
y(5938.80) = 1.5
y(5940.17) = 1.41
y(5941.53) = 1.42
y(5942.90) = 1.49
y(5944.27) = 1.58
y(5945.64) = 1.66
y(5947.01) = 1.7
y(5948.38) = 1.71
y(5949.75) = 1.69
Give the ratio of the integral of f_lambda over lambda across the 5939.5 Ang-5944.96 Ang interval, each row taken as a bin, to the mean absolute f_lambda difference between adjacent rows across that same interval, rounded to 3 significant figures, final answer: 142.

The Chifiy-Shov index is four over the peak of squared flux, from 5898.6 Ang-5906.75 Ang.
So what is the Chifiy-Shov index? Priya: 1.75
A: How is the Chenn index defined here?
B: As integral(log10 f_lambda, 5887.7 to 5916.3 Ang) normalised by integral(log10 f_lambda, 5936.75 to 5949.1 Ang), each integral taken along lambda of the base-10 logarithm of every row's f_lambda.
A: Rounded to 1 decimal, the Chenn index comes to 2.0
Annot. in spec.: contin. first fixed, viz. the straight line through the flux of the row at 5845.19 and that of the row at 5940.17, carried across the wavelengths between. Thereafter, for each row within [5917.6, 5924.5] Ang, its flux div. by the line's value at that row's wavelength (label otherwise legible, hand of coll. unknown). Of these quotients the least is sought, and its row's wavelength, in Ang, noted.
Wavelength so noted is 5918.32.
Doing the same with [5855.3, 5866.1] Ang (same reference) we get 5865.41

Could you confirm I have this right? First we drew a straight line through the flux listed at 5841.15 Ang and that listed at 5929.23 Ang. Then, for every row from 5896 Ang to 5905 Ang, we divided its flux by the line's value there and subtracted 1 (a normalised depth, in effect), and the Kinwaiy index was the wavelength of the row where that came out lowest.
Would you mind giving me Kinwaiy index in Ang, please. 5896.56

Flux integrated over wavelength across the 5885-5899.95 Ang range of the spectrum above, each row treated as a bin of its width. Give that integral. 22.2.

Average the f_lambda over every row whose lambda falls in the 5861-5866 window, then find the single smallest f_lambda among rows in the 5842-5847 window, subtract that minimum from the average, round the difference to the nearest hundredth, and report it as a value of -0.03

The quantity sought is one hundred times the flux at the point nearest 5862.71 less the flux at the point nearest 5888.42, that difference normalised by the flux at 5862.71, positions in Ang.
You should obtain -16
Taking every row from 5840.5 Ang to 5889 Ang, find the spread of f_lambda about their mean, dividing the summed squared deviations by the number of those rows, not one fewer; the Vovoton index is 0.18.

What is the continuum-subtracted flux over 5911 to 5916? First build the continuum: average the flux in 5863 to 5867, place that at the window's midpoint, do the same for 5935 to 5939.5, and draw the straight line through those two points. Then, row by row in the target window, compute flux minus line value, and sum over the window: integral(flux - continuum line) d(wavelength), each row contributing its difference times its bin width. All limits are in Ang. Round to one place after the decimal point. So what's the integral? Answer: 0.3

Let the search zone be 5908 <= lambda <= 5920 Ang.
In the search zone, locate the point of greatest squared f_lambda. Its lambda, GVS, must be 5910.15 Ang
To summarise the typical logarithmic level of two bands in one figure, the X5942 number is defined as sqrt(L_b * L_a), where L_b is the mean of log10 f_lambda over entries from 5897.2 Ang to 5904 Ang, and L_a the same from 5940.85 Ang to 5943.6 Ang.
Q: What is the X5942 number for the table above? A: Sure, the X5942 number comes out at 0.16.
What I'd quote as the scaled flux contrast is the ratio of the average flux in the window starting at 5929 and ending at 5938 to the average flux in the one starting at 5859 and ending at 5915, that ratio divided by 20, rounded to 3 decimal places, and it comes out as 0.046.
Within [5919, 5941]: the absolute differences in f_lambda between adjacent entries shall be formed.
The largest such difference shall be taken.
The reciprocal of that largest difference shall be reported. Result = 6.25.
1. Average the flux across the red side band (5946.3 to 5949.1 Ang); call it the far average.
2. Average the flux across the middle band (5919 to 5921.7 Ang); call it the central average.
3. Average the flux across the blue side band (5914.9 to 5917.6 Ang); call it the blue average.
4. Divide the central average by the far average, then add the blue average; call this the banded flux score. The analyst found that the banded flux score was 2.2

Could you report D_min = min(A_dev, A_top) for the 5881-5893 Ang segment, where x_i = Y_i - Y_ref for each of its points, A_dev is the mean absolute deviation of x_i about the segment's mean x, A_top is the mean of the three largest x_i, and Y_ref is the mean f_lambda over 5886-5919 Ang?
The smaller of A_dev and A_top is 0.13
